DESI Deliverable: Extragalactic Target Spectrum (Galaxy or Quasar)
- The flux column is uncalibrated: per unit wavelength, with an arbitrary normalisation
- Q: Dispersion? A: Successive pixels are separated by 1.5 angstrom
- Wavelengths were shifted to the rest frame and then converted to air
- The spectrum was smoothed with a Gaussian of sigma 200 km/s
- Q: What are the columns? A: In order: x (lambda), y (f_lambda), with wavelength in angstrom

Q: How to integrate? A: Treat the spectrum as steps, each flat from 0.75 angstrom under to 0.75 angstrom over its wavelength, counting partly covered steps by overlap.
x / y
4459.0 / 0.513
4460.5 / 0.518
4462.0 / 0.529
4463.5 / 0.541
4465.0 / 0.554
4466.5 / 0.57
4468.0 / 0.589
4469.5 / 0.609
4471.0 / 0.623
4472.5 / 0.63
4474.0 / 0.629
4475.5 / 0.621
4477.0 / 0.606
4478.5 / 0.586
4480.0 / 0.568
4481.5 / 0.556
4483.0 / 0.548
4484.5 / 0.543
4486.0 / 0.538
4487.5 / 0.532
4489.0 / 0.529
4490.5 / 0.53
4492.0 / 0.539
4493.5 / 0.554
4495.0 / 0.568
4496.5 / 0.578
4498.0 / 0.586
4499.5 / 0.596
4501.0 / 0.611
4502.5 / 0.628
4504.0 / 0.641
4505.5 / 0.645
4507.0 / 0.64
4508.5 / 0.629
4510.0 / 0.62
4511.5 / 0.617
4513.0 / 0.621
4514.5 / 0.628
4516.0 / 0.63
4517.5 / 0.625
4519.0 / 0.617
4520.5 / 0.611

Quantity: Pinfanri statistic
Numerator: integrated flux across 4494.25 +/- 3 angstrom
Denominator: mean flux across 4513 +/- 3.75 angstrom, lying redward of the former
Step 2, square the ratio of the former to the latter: 29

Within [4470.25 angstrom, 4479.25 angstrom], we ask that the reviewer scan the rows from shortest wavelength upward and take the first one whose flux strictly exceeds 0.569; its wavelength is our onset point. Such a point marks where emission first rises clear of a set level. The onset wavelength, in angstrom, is 4471.0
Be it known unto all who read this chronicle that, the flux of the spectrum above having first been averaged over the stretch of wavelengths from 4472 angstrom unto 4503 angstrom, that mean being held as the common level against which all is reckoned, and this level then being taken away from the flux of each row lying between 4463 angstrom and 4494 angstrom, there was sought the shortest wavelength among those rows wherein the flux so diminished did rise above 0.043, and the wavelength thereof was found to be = 4471.0 angstrom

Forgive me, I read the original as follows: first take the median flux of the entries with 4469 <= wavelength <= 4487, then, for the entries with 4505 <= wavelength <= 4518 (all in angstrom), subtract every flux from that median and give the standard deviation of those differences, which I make 0.009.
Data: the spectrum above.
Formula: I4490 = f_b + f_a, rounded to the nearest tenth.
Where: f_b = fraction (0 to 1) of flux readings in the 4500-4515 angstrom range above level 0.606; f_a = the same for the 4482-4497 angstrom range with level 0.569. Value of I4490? 1.1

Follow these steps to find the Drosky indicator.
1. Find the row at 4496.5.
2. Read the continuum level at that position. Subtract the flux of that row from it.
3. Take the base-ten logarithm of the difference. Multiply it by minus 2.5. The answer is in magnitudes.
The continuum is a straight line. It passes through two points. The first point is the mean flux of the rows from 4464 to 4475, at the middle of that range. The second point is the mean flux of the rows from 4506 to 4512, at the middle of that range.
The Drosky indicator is 3.5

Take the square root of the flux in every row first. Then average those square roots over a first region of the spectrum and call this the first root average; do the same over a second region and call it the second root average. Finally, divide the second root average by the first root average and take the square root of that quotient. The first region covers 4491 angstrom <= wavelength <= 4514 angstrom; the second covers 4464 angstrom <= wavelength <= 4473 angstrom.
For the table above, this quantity 1.00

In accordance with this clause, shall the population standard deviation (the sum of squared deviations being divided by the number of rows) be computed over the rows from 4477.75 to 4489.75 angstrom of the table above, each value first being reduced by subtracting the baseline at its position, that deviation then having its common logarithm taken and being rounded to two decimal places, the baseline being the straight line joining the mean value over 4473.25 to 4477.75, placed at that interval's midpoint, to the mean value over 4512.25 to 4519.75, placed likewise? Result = -1.73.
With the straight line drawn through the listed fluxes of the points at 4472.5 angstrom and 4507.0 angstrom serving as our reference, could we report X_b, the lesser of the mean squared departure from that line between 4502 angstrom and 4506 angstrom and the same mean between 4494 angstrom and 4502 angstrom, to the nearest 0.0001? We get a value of 0.0000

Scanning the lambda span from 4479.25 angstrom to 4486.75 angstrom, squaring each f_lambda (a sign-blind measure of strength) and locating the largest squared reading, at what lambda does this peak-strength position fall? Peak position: 4480.0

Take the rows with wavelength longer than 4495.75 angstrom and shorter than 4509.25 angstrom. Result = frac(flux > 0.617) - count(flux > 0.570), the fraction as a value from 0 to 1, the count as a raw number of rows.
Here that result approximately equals -8.4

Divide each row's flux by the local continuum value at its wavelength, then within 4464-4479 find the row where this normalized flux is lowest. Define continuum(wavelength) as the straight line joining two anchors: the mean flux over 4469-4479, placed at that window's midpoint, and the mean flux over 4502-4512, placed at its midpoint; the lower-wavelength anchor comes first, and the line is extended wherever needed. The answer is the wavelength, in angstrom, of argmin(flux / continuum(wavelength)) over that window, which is 4465.0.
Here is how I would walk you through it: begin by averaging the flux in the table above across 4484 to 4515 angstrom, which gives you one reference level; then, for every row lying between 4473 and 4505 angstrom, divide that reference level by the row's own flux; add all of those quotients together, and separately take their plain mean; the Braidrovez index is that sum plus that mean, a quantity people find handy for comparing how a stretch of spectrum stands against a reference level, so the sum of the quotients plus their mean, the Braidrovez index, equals 22.6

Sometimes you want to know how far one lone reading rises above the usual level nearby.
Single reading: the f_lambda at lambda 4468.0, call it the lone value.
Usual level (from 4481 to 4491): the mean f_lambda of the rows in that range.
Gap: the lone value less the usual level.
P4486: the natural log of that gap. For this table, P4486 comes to -3.0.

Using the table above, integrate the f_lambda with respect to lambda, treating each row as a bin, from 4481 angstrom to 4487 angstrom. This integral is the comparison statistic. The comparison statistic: 3.3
